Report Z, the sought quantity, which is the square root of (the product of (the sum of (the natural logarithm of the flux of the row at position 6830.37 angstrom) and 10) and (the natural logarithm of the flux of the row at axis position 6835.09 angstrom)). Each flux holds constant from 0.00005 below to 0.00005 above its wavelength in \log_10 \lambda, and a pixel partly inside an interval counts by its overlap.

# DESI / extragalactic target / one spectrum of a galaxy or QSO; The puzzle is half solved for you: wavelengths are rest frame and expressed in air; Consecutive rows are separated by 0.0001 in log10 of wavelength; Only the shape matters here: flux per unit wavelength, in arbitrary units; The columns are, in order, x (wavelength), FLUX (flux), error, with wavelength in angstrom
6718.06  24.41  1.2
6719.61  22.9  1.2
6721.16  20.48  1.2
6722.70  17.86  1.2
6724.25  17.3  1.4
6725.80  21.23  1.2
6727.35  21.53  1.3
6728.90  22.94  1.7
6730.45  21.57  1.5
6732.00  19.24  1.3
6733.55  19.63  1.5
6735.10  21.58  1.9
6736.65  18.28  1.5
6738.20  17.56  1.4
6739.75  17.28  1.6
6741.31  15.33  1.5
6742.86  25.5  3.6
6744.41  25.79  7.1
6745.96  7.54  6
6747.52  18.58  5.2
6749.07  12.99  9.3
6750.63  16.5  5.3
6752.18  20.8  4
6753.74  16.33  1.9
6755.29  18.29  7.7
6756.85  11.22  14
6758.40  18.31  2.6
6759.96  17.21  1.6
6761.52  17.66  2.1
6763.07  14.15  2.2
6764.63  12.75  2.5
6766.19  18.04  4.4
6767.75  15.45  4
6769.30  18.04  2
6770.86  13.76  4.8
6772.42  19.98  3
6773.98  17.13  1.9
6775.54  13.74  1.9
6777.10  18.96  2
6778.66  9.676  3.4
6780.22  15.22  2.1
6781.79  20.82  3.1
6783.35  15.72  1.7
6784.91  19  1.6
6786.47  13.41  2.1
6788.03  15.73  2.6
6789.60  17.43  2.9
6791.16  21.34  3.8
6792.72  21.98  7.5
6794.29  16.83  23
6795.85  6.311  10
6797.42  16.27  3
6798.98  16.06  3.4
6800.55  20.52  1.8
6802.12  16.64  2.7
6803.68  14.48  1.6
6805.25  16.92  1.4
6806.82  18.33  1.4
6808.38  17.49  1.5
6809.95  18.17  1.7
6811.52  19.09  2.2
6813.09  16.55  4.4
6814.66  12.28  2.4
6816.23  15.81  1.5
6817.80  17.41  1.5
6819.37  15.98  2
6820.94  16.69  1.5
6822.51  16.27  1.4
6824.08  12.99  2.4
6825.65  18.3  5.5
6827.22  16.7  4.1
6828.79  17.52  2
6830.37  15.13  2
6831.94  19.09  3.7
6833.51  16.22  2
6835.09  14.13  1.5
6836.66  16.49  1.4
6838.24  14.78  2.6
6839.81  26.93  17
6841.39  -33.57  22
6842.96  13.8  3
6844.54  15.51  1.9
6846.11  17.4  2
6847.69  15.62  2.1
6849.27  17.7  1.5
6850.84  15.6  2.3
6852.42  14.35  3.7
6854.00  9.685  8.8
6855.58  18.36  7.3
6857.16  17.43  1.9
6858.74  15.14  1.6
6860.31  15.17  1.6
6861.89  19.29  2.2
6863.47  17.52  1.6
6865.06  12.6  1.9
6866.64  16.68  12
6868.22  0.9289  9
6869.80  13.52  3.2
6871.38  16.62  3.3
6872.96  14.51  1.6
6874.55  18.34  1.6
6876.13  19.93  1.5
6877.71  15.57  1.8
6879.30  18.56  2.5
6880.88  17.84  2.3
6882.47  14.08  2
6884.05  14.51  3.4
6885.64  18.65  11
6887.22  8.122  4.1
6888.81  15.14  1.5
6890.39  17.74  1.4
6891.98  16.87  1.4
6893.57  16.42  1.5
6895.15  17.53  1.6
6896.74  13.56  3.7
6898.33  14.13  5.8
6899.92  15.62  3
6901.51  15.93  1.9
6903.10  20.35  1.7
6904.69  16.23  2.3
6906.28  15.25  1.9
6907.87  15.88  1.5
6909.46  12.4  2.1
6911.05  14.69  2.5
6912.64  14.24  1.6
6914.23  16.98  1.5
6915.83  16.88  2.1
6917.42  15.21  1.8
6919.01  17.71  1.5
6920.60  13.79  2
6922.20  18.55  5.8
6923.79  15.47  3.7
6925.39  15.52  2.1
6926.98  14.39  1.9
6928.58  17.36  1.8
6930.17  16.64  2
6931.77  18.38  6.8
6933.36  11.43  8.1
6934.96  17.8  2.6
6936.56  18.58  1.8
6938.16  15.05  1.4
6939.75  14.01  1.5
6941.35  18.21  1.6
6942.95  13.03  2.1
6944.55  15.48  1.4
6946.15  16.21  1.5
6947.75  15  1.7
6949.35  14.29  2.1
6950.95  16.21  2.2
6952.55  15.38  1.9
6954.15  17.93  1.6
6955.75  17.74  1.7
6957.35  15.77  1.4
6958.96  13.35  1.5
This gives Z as 5.80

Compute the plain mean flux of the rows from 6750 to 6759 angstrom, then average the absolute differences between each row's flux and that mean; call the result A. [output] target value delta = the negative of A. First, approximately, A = 2.2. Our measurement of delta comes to -2.2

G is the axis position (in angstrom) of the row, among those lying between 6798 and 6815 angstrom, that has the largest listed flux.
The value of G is 6800.55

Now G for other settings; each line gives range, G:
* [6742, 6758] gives 6744.41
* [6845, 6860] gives 6855.58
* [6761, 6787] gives 6781.79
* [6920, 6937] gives 6936.56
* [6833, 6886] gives 6839.81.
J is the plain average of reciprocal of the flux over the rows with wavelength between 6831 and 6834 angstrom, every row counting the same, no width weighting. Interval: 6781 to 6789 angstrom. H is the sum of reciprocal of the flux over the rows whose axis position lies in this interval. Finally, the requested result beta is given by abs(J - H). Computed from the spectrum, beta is 0.25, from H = 0.30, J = 0.0570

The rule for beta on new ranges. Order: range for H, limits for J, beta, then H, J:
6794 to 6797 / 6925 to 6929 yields 0.15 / 0.22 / 0.0638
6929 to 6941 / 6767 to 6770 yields 0.39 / 0.45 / 0.0601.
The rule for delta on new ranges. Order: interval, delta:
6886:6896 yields -2.4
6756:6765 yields -2.5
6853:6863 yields -2.5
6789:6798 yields -3.6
